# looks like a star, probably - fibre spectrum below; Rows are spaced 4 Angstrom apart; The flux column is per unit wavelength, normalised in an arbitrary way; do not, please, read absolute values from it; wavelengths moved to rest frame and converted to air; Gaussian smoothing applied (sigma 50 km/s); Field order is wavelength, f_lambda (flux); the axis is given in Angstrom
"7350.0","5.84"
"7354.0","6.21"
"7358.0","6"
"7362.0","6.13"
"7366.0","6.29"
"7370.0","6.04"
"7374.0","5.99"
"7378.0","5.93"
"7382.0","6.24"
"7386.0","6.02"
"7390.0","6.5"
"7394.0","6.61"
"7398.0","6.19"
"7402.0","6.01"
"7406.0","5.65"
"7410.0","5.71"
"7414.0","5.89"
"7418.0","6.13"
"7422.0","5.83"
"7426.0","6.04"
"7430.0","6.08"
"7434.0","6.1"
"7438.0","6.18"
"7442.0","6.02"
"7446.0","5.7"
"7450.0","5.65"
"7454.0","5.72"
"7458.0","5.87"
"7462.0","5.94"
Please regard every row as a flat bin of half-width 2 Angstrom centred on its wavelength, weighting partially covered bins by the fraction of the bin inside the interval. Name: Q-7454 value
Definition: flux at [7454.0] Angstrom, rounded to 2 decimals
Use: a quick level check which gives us 5.72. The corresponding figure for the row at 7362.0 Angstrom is 6.13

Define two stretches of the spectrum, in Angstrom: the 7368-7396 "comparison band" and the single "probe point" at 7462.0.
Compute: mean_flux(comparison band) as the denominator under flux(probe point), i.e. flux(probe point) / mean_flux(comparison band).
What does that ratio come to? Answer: 0.96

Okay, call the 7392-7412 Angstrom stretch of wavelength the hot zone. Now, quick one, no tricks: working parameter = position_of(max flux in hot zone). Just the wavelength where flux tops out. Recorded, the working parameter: 7394.0 Angstrom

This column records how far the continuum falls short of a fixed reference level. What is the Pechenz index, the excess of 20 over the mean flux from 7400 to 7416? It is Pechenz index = 14.2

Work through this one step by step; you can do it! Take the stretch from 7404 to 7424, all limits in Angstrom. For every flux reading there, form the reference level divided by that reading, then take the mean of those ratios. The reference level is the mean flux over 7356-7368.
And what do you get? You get 1.05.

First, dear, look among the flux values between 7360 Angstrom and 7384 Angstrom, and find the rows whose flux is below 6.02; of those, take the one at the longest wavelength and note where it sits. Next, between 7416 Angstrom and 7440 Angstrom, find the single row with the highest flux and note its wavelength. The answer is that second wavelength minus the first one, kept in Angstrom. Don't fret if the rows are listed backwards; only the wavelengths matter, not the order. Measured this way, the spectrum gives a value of 60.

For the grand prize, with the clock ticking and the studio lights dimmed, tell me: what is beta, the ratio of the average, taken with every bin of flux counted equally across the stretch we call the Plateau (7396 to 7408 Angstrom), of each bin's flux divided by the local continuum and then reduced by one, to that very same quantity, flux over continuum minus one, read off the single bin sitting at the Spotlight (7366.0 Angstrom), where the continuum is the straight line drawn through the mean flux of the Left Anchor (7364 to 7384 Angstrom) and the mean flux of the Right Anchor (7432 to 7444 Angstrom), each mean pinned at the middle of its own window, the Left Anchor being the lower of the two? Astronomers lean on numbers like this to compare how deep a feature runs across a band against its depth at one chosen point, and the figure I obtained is -0.8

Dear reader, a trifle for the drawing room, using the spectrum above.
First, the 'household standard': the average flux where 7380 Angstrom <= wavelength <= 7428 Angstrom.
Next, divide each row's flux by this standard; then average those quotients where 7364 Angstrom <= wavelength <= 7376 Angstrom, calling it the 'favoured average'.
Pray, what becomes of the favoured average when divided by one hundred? 0.0101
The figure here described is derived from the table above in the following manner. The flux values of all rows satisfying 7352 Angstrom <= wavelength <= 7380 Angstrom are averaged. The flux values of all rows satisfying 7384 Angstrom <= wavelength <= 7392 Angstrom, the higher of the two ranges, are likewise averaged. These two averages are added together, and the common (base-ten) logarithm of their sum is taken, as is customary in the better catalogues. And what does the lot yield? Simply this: 1.09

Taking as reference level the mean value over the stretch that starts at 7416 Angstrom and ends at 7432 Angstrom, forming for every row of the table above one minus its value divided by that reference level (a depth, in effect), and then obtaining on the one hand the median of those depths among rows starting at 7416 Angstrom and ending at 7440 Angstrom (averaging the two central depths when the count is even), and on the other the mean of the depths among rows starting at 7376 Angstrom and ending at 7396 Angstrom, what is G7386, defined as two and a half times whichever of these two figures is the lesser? -0.10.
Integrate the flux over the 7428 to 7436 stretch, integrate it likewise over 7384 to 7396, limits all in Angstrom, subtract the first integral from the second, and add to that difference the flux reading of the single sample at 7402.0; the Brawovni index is 34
